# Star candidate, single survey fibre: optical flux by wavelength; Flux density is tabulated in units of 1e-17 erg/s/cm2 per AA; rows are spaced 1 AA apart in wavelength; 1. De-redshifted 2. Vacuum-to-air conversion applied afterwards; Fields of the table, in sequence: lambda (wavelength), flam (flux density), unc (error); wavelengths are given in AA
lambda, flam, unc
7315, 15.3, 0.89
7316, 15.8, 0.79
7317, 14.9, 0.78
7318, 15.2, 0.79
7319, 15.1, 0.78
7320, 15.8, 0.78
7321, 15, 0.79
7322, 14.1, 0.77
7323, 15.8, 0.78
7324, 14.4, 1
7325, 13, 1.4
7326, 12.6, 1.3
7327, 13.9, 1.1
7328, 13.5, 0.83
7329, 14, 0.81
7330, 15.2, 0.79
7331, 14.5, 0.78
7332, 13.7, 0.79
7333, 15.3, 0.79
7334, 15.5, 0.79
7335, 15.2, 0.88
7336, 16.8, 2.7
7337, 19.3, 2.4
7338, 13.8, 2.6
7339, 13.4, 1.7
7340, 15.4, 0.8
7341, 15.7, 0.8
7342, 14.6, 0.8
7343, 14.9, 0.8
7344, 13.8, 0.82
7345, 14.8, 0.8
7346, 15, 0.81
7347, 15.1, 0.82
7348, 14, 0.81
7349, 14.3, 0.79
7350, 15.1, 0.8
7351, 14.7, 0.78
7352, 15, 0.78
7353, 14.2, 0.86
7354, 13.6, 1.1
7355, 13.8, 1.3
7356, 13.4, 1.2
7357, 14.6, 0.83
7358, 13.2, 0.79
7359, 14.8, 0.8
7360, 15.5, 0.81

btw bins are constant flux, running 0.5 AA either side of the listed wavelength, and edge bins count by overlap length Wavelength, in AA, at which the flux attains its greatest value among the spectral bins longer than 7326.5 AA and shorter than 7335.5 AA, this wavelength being 7334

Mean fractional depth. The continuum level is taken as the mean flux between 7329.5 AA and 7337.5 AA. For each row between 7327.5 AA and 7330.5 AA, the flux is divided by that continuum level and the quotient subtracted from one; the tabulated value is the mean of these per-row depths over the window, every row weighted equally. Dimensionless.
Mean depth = 0.09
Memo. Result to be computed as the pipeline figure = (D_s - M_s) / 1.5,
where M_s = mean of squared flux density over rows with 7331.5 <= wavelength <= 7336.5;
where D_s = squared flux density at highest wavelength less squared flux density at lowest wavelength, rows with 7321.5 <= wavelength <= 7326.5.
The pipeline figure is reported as -183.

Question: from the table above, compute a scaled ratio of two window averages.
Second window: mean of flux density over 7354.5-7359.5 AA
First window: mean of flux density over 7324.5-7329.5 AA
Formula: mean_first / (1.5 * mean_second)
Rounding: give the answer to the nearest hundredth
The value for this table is 0.64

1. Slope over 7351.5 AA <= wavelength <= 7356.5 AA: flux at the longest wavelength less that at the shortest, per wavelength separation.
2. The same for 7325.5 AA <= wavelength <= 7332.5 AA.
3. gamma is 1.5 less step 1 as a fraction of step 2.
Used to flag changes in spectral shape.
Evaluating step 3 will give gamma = 3.7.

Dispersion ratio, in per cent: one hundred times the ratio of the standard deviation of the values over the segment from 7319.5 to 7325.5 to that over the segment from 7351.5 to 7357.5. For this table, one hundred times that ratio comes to 175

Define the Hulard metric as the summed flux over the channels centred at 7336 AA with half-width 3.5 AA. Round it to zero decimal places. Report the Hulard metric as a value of 109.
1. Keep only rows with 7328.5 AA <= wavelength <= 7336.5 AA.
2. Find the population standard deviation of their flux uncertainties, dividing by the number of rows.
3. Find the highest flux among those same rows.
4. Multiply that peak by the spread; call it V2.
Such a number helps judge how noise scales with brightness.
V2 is 11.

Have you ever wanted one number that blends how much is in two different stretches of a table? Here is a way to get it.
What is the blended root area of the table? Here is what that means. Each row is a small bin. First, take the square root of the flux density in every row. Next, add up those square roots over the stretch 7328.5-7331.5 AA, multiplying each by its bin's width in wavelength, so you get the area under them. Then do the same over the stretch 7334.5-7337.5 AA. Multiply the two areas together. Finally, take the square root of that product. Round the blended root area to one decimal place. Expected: 11.9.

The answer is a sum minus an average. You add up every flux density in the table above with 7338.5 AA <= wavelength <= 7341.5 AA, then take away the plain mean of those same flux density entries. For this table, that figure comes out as 29.67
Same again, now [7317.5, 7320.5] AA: 30.73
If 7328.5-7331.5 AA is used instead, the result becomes 29.13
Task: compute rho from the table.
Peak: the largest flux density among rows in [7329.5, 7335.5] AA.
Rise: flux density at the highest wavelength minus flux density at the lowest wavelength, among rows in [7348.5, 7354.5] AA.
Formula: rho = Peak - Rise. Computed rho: 16.2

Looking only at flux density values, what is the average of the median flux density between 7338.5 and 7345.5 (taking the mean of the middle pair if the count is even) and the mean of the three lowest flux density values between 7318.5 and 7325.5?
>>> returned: 14.3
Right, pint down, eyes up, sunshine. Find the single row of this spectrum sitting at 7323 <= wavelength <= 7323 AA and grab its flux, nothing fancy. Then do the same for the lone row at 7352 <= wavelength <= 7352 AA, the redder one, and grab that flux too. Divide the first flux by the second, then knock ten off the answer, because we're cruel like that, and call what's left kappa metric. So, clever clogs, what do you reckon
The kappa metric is -8.95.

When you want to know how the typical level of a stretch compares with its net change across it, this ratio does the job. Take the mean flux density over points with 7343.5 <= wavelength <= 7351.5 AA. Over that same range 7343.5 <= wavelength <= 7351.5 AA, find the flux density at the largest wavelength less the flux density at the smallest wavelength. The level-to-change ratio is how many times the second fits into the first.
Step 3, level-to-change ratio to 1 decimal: 16.2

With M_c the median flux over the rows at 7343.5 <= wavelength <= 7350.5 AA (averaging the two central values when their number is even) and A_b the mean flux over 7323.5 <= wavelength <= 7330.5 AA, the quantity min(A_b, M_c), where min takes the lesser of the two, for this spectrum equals 13.8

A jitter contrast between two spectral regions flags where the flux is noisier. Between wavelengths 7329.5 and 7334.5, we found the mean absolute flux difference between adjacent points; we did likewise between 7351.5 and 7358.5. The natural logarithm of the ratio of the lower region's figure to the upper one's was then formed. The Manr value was 0.07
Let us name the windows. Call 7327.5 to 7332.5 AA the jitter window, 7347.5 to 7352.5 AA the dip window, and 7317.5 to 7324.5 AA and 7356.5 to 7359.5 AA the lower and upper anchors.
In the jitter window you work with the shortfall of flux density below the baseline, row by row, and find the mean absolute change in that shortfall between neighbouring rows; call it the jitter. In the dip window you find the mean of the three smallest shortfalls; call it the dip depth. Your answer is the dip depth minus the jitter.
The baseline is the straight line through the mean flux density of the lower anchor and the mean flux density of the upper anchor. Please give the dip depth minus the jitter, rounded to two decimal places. -1.37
